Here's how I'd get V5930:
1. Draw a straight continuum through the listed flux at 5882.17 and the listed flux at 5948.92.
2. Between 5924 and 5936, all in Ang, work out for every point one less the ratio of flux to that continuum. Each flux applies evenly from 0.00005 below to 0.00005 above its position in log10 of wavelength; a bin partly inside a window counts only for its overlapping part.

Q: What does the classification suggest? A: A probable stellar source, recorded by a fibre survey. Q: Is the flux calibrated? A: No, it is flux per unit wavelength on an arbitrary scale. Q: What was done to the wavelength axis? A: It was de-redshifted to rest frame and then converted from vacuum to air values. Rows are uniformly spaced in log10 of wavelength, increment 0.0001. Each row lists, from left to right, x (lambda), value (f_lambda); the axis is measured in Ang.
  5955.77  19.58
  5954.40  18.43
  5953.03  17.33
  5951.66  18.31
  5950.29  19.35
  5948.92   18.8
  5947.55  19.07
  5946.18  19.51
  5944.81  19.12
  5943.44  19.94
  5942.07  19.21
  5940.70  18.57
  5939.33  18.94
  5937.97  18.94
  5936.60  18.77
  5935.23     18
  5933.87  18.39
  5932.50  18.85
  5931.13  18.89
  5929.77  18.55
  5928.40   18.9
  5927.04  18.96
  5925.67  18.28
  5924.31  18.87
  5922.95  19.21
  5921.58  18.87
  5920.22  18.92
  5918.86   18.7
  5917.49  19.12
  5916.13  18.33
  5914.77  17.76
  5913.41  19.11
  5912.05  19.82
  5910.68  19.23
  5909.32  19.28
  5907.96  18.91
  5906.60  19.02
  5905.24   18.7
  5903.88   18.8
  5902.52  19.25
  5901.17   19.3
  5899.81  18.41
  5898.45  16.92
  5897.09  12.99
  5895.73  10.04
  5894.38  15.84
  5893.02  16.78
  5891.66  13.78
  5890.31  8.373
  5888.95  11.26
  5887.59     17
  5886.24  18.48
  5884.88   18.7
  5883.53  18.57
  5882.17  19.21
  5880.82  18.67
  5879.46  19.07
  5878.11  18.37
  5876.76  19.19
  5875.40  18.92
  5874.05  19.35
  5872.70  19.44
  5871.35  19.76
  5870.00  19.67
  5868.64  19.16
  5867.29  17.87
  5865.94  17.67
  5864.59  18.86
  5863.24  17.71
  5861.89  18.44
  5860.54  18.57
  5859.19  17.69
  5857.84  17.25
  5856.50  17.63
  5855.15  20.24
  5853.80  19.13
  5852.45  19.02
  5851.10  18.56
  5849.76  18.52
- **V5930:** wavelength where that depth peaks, 5935.23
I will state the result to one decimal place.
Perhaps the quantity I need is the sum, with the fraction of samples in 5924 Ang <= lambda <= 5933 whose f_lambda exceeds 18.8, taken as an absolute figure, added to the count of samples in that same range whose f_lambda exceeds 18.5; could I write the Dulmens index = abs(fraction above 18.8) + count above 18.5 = 6.7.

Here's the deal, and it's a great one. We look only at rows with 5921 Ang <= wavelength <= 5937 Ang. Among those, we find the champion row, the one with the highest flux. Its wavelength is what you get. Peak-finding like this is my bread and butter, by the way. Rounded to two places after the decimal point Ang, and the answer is 5922.95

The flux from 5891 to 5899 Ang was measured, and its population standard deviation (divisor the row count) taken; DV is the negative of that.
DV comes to -2.4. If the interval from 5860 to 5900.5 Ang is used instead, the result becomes -2.9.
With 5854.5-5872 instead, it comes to -0.9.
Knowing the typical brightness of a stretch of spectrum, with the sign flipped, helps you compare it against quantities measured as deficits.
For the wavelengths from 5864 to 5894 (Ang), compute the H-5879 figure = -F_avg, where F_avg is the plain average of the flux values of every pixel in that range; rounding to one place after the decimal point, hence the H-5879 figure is -17.6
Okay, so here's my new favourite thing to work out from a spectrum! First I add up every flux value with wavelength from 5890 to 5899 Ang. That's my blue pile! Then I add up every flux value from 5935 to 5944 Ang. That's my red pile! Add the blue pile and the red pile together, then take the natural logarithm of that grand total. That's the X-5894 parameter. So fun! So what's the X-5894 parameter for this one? 5.43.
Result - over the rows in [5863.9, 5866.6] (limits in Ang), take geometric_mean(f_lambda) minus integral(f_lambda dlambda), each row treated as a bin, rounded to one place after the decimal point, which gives -31.1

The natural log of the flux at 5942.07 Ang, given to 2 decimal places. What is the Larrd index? 2.96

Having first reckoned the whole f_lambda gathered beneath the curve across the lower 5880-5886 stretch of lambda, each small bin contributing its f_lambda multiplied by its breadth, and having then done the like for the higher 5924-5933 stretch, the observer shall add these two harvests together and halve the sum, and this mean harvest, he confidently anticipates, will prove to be 141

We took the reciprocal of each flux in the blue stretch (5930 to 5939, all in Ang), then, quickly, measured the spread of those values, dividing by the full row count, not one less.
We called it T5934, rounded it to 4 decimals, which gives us 0.0010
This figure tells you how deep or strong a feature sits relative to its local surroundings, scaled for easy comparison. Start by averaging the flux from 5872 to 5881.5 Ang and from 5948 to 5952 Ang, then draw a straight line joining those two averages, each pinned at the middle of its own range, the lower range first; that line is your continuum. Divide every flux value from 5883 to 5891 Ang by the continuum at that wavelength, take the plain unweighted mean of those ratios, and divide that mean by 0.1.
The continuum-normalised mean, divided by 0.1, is 8.1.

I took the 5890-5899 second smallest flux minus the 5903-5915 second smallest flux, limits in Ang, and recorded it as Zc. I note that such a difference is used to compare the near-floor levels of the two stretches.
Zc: -9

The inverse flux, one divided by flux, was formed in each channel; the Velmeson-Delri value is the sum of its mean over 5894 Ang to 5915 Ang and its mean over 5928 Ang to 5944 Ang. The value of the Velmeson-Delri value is 0.111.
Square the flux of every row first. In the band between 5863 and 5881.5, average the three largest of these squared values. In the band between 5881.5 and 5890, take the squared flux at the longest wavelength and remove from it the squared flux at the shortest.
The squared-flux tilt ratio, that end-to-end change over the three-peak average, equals -0.63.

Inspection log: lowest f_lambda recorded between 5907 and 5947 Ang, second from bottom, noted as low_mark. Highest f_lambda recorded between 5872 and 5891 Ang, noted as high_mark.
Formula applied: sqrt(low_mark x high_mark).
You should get 18.7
